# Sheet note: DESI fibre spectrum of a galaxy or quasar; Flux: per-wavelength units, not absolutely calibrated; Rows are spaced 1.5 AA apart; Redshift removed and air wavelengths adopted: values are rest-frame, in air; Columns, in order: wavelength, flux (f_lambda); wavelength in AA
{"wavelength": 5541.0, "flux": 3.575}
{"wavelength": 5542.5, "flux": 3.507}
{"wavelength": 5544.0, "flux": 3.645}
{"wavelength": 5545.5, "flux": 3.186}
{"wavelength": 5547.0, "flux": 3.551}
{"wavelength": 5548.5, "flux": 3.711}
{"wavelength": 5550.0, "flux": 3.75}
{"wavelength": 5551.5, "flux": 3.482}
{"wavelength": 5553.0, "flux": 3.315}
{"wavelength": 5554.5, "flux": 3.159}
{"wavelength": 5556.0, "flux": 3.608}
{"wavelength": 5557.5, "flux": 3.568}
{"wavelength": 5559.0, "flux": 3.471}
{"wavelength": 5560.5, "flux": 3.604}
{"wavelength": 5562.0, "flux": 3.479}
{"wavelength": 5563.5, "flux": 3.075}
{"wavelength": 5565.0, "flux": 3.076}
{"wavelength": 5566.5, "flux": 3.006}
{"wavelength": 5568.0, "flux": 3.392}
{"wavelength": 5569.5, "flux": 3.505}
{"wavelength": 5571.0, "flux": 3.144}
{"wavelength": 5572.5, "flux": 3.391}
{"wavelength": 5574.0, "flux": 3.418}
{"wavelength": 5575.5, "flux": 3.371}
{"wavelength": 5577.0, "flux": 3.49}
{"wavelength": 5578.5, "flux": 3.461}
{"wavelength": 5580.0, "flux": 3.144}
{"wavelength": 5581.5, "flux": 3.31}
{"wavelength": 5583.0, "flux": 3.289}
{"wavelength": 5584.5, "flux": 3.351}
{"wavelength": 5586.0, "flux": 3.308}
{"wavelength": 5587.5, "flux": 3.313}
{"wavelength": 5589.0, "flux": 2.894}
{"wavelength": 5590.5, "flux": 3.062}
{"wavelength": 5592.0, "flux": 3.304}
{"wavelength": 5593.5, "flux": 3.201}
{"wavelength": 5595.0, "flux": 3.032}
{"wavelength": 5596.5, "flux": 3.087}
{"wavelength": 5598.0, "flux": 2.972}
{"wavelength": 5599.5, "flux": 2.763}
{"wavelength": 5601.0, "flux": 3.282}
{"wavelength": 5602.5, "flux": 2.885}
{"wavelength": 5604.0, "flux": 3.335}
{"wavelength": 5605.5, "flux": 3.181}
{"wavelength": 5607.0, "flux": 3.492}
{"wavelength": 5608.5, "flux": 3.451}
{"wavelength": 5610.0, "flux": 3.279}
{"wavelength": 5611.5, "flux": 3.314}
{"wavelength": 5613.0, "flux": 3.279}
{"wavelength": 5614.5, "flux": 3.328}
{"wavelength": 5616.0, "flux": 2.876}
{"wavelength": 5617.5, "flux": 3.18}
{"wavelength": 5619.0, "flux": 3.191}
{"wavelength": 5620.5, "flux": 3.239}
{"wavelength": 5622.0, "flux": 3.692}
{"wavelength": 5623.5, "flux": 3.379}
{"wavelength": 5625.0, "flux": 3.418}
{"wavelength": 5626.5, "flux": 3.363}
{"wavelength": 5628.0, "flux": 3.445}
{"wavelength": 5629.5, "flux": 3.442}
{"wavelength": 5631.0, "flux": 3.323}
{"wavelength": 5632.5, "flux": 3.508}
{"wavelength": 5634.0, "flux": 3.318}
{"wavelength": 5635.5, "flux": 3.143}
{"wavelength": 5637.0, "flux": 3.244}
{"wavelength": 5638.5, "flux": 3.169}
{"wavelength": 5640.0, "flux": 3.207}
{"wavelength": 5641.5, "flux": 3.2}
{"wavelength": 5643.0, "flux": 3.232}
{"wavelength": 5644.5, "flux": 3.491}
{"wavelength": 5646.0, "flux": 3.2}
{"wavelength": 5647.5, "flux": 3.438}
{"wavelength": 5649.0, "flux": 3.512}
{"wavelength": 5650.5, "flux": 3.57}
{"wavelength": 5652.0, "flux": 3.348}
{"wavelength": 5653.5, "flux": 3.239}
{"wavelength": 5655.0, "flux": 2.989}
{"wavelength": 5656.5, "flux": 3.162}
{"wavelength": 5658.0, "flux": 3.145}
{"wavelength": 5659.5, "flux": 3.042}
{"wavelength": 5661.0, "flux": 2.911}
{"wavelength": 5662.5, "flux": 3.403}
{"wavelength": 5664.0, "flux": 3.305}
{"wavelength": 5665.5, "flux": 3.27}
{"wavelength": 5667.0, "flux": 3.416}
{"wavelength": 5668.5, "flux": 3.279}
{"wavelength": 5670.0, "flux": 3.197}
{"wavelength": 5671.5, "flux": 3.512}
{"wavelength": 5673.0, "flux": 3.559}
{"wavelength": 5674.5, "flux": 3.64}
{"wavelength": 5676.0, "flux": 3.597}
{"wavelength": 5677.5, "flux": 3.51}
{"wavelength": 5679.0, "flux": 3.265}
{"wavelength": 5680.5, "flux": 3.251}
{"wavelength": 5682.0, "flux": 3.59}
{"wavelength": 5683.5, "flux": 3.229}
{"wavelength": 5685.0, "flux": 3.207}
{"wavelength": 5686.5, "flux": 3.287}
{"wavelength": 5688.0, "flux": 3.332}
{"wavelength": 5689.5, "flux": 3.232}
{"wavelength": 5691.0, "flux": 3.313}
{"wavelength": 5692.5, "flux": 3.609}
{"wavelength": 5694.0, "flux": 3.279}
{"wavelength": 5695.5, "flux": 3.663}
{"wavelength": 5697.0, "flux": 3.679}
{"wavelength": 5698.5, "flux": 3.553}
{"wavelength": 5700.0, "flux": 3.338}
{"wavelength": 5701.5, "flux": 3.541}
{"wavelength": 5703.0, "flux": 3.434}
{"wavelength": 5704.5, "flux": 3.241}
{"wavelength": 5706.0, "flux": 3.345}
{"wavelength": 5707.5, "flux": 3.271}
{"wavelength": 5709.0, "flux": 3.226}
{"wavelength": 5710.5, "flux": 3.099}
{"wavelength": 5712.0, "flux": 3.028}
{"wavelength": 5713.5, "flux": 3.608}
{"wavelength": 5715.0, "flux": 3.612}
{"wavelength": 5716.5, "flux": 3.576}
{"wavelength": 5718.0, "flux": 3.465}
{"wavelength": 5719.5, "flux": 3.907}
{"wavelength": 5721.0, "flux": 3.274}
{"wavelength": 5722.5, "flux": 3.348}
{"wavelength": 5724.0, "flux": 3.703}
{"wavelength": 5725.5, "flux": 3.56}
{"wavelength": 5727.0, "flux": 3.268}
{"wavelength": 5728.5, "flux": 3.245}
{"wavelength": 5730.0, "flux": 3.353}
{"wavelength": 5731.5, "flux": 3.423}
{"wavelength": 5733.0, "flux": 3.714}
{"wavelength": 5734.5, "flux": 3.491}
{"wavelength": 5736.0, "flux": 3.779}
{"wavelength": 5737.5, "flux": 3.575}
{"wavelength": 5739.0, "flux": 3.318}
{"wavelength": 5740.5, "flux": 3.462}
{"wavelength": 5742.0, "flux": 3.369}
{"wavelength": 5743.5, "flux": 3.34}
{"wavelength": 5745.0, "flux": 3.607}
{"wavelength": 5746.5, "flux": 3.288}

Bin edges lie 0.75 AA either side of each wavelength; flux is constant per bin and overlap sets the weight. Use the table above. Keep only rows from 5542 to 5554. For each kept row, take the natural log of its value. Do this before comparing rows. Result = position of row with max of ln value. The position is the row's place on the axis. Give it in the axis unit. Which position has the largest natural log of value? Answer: 5550.0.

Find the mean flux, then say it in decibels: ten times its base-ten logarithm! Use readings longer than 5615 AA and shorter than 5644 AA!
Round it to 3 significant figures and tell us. 5.18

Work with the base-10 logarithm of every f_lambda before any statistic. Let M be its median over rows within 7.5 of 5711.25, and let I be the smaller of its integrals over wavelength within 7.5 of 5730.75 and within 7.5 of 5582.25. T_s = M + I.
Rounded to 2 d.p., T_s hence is 8.28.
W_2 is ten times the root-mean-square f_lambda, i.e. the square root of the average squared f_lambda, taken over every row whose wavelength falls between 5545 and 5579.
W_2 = 34.1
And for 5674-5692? 33.7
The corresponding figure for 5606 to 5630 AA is 33.4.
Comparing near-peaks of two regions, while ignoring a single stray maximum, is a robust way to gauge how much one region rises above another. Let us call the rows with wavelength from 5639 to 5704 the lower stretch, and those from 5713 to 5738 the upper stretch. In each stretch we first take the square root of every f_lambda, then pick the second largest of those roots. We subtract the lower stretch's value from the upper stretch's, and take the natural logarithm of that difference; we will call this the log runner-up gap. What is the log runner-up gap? -3.5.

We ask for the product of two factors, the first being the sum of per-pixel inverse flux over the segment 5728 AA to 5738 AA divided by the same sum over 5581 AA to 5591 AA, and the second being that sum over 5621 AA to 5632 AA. 1.87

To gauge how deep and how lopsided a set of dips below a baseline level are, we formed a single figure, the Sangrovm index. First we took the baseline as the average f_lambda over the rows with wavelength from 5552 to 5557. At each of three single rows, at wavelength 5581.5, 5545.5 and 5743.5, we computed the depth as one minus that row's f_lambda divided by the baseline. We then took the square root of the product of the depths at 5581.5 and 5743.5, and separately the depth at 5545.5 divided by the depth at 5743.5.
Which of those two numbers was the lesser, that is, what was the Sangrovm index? 0.0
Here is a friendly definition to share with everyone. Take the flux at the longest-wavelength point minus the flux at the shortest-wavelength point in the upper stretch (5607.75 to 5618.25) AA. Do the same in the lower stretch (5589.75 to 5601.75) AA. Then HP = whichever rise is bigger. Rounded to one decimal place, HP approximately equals 0.2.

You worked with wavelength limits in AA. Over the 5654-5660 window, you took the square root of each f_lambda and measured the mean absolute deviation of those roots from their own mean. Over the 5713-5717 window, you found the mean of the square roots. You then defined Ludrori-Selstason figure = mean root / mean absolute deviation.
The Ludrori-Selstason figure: 97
